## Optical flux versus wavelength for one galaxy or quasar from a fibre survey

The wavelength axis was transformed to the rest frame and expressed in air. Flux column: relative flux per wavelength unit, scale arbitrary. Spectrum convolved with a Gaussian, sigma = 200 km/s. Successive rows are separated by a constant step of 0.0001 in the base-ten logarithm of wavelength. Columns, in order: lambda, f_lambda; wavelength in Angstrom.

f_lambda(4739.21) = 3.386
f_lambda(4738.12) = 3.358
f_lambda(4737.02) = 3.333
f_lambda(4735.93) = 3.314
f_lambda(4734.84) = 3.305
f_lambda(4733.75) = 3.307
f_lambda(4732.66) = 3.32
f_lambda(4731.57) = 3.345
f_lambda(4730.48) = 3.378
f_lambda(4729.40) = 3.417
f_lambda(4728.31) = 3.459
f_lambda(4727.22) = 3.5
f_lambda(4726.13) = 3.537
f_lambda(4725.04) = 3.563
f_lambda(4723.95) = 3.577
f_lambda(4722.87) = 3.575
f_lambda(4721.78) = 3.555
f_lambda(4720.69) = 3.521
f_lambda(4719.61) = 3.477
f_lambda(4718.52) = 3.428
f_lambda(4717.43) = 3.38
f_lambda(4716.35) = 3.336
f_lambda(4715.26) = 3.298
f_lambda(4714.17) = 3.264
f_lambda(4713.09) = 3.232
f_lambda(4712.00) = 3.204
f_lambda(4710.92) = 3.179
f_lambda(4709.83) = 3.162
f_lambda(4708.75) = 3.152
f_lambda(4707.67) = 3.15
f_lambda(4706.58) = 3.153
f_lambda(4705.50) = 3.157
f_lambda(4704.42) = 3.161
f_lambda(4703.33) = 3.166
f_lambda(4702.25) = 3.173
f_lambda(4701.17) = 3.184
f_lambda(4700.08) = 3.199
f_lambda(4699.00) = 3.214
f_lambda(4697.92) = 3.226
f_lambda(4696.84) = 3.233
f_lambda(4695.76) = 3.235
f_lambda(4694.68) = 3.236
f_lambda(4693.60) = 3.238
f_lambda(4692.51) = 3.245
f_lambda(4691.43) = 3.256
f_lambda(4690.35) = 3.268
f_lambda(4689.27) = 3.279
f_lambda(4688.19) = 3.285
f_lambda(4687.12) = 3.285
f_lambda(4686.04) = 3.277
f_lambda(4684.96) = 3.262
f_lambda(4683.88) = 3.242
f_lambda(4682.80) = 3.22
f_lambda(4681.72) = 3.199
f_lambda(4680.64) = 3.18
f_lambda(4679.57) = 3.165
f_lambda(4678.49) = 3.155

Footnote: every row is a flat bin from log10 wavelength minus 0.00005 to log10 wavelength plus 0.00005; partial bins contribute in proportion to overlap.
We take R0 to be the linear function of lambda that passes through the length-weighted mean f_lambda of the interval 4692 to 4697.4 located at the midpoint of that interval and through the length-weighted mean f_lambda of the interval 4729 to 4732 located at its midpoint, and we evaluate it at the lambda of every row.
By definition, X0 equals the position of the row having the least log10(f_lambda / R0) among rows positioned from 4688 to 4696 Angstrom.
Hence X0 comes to 4695.76 Angstrom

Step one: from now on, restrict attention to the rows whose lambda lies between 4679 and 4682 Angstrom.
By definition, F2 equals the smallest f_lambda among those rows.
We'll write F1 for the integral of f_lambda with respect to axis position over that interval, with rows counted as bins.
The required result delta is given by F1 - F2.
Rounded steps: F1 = 10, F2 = 3.165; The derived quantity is 6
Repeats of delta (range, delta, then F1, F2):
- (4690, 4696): 16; 19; 3.235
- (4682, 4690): 23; 26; 3.22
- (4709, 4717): 23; 26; 3.162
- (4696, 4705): 26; 29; 3.161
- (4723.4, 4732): 27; 30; 3.345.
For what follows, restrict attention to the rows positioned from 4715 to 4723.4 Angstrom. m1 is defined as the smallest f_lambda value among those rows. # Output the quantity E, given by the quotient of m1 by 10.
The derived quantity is 0.330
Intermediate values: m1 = 3.298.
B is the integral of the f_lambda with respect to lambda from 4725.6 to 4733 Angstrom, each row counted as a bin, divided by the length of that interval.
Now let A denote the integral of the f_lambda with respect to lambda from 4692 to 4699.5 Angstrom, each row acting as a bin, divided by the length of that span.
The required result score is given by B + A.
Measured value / 6.66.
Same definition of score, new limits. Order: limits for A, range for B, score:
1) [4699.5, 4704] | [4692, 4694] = 6.40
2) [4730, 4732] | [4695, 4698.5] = 6.60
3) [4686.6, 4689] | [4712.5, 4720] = 6.63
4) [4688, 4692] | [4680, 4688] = 6.51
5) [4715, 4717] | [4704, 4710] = 6.49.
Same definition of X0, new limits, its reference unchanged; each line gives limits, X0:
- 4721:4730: 4729.40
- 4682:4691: 4682.80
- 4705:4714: 4708.75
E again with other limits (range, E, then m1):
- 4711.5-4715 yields 0.320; 3.204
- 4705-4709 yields 0.315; 3.15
